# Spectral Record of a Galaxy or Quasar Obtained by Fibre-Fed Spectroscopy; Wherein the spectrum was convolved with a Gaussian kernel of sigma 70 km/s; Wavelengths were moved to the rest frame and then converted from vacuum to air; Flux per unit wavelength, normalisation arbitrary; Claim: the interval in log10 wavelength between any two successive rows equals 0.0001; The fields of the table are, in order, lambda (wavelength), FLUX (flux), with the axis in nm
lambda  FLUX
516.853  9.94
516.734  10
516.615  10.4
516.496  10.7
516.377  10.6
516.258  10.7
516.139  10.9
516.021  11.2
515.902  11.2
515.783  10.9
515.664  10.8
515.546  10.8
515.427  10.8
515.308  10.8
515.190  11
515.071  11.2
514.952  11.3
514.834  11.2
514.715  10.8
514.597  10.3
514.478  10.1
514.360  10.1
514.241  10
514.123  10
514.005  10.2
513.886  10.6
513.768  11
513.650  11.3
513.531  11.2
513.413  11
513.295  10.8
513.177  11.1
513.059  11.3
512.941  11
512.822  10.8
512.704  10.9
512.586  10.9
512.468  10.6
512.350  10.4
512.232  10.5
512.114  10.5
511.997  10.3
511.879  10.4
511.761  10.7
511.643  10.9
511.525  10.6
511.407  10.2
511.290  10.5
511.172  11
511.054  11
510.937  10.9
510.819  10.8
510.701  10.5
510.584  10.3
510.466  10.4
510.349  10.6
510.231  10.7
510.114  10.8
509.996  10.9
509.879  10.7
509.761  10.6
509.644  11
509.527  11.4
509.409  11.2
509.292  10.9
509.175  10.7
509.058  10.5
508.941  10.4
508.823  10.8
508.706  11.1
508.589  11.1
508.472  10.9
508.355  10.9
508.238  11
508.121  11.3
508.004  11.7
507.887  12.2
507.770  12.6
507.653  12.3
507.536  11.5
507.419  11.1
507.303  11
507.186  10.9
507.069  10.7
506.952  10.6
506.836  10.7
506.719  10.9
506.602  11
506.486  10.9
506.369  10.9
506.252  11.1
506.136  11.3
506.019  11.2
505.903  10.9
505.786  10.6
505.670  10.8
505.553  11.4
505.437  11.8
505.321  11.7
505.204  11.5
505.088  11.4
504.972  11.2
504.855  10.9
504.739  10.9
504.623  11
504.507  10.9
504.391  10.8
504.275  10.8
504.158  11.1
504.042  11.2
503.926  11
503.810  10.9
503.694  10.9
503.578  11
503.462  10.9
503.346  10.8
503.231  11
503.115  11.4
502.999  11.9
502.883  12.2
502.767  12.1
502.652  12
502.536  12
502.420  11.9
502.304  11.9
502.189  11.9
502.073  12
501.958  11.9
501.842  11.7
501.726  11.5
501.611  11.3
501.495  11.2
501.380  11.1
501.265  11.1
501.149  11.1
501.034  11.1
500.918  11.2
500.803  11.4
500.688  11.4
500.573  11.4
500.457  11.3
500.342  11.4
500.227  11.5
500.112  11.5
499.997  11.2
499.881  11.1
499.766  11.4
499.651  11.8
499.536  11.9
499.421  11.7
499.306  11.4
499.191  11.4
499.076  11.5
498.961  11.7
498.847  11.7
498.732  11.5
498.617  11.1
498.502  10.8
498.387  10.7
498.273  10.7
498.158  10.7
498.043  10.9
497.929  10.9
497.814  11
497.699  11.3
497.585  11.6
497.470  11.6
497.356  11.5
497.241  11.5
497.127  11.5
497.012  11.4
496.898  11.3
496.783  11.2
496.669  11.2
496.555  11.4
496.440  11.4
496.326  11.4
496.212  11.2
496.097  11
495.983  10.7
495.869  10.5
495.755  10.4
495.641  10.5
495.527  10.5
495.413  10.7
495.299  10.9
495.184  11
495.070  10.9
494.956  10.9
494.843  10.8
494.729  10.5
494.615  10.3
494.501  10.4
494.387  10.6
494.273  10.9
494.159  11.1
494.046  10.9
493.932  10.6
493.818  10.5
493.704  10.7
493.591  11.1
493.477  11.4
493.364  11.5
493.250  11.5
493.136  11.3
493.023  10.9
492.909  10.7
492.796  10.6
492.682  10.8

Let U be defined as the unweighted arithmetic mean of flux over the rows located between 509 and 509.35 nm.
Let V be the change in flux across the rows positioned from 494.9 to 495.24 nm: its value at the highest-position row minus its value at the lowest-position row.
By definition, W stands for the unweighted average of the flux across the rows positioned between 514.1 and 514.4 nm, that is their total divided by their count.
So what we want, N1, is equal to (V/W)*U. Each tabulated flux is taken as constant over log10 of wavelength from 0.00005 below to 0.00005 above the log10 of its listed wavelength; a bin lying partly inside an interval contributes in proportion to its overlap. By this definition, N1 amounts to 0.1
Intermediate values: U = 10.7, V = 0.1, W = 10.0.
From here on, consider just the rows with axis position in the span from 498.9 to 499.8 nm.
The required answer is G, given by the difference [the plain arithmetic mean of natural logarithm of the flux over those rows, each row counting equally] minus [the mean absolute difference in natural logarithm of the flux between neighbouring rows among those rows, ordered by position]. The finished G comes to 2.43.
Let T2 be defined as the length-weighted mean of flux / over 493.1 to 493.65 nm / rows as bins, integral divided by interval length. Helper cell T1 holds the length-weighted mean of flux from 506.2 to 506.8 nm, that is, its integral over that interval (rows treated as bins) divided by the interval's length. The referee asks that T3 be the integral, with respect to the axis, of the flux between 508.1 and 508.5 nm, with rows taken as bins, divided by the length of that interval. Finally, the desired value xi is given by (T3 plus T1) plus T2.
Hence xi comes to 33.3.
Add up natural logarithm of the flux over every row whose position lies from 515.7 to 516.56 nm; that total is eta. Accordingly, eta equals 17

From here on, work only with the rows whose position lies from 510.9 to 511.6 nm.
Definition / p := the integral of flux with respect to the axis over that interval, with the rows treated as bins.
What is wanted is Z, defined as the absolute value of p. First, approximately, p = 7.49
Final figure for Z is 7.49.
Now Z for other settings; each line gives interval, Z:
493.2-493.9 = 7.77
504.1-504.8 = 7.64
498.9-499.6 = 8.13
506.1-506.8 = 7.70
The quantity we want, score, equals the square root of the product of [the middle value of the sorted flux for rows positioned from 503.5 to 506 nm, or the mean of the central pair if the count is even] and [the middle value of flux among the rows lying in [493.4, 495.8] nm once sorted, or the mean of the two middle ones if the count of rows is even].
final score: 10.8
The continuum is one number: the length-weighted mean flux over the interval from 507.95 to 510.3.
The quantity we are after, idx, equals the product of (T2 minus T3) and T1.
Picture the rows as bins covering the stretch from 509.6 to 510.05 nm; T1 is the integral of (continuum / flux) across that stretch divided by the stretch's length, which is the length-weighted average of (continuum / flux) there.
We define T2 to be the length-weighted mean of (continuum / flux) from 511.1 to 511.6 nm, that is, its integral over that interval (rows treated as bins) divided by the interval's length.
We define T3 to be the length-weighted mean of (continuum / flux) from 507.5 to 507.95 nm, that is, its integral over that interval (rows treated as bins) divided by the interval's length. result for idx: 0.136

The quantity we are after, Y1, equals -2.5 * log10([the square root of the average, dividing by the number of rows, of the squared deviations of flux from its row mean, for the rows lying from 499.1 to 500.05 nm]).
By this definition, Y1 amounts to 1.44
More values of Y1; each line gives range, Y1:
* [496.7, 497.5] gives 2.23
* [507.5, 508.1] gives 0.99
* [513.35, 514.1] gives 1.06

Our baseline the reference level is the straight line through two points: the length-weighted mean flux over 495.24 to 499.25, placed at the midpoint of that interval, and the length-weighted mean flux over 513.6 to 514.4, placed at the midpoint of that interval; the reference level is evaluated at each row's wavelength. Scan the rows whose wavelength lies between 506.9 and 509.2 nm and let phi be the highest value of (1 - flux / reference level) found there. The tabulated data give 0.024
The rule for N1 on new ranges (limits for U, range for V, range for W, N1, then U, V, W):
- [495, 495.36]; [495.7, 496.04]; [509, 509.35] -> 0.3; 10.9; 0.3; 10.7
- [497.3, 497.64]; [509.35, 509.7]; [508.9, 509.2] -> -0.2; 11.6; -0.2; 10.5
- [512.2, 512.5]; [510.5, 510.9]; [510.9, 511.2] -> 0.5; 10.5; 0.5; 11.0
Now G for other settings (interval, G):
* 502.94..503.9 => 2.39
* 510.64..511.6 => 2.35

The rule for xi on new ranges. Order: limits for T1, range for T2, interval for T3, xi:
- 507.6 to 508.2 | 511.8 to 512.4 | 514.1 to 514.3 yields 32.4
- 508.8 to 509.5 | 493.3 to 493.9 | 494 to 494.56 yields 32.6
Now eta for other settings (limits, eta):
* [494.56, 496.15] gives 33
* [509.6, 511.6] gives 40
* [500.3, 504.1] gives 80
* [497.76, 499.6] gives 39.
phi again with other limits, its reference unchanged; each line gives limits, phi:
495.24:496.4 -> 0.070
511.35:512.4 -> 0.034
